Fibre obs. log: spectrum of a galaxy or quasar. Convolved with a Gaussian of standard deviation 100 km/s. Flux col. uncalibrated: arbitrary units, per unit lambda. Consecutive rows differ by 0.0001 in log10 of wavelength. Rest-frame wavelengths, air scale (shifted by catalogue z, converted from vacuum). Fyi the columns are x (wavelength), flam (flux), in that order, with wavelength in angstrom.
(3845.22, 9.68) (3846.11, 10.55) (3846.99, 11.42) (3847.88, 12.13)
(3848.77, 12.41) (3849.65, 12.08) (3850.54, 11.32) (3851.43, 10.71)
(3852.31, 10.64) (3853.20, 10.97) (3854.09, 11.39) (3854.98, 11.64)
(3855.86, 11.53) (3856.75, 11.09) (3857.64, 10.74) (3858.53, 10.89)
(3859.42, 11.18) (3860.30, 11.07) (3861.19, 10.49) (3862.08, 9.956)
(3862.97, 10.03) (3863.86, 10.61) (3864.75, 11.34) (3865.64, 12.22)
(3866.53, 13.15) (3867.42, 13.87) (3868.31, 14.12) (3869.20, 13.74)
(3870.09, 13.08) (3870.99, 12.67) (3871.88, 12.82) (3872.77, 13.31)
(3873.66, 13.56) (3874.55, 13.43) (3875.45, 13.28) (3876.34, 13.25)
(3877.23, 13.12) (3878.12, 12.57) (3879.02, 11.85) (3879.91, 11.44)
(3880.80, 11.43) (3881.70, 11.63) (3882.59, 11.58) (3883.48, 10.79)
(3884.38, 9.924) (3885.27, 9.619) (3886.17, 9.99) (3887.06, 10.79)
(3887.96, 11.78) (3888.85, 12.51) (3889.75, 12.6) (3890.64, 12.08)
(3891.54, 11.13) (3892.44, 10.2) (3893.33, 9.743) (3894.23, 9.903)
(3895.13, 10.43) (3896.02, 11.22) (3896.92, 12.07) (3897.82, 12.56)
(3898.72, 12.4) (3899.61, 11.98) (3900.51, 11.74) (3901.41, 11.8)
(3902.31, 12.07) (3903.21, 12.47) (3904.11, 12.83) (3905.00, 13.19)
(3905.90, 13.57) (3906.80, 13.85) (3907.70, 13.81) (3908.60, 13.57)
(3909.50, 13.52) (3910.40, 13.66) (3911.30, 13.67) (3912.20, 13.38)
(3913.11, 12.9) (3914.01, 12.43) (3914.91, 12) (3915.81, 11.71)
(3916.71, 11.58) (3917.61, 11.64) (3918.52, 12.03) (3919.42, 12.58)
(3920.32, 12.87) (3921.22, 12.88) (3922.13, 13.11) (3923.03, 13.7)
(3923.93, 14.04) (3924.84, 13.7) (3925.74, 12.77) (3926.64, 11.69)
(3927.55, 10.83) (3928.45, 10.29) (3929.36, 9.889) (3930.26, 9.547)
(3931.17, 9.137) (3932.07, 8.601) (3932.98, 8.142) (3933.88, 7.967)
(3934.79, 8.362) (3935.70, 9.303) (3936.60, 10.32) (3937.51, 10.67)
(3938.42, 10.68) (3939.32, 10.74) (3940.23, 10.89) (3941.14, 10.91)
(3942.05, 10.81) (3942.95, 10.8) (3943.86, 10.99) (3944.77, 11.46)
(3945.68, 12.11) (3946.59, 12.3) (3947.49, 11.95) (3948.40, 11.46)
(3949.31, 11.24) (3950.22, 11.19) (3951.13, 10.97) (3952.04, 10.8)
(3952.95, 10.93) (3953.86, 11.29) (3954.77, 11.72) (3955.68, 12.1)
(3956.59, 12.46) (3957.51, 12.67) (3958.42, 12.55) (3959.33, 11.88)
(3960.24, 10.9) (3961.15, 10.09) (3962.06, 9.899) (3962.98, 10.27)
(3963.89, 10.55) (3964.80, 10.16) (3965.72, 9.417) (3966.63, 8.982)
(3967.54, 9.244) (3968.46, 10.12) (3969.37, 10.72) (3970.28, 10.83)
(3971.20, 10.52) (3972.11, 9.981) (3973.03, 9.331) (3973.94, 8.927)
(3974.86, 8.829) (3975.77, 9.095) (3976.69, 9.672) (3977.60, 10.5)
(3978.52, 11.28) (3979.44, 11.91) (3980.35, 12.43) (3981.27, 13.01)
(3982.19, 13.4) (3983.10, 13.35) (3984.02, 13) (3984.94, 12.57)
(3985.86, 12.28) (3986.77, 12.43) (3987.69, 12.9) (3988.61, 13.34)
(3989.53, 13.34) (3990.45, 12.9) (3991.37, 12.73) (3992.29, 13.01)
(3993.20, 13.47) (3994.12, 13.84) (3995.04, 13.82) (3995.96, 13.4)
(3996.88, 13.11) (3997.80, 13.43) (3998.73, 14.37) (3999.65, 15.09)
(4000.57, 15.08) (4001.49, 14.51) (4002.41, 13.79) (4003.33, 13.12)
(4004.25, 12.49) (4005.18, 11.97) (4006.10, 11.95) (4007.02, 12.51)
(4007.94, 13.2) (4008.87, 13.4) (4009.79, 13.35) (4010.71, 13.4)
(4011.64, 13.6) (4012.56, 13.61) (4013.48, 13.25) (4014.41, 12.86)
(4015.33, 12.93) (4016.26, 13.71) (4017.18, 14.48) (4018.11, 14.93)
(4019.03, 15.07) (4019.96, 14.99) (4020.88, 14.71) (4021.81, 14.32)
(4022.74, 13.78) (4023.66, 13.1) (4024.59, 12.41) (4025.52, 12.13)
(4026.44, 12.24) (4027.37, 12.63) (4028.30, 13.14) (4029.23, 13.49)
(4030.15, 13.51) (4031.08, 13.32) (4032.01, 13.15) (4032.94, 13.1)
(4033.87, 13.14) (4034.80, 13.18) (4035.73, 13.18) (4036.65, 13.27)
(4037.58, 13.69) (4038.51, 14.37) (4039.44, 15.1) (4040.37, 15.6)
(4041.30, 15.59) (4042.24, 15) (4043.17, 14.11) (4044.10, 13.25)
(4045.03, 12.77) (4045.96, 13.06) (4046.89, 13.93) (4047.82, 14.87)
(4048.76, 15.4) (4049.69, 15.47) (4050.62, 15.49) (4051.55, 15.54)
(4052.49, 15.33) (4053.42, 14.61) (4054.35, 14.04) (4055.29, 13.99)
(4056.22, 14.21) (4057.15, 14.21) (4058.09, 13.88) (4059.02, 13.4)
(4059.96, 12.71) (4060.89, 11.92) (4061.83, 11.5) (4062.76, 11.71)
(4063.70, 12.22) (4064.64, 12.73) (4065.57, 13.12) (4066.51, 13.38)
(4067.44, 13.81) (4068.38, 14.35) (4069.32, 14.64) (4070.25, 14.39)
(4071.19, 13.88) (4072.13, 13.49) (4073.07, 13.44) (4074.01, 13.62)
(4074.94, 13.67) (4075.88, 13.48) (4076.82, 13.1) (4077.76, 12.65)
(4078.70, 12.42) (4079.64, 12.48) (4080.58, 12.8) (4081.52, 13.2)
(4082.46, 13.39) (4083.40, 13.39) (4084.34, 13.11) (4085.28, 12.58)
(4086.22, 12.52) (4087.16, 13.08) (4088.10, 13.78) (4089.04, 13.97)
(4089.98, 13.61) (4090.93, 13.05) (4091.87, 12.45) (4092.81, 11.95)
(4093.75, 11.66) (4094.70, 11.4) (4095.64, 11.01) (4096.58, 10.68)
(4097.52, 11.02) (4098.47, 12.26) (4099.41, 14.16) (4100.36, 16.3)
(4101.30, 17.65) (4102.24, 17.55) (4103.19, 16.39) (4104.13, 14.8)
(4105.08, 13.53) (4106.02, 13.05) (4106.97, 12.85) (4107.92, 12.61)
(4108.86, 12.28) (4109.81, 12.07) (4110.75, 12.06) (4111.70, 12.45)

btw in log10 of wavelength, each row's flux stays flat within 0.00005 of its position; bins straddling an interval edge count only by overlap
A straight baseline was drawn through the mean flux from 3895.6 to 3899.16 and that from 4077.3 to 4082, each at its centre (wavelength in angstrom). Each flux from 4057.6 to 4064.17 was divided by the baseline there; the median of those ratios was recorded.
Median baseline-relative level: 0.97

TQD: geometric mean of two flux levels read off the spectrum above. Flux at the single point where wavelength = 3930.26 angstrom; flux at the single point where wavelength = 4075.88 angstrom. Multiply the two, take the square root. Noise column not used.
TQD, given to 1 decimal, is 11.3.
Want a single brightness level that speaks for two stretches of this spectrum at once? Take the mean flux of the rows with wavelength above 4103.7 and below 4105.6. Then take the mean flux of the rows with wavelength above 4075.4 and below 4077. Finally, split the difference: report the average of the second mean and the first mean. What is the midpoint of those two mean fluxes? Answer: 13.7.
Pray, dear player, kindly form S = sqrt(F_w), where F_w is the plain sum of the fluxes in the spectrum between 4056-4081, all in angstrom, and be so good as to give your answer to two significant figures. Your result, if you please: 19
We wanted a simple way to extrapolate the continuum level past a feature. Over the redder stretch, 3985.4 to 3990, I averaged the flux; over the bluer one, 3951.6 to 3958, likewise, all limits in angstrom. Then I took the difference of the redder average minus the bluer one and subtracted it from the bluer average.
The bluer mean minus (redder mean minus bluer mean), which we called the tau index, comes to 10.6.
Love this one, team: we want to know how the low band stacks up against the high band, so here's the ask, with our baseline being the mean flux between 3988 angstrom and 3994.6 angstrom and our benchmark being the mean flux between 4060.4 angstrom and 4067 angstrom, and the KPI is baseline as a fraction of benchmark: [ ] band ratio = 1.07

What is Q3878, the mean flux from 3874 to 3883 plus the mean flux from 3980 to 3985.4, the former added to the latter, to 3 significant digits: 25.3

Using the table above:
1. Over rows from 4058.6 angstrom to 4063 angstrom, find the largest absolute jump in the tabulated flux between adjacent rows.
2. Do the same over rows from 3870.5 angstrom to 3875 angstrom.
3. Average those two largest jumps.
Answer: 0.64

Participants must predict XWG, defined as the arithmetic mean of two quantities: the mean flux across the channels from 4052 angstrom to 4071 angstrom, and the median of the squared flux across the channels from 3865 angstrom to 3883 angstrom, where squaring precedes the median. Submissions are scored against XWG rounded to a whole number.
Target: 93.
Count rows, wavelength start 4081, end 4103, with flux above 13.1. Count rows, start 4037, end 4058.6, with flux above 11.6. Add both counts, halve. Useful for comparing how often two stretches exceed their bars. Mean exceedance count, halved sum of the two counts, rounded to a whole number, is 17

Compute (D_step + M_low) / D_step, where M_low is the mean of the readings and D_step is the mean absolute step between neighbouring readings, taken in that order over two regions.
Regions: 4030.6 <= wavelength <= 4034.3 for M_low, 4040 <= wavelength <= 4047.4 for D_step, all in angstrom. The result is 24.1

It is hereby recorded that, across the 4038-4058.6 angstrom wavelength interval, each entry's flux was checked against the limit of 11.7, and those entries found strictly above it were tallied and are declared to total 22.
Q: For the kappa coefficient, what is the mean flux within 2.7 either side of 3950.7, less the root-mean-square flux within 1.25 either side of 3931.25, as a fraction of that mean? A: 0.18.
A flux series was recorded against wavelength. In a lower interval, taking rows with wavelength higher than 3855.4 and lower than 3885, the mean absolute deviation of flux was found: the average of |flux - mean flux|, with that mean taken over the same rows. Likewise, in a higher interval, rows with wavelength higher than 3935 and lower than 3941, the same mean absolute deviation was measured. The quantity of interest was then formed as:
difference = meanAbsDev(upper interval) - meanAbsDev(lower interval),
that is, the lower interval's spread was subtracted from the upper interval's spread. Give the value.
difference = -0.7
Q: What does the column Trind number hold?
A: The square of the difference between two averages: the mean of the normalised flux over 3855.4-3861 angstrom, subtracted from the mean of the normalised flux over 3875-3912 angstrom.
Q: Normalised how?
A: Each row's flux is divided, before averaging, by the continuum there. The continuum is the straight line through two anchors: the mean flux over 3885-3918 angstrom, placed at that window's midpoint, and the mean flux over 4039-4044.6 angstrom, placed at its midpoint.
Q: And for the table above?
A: 0.00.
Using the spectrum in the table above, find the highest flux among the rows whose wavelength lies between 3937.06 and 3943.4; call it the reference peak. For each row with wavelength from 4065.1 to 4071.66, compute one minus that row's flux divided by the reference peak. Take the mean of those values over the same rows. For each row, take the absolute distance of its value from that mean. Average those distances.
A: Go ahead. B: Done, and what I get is 0.041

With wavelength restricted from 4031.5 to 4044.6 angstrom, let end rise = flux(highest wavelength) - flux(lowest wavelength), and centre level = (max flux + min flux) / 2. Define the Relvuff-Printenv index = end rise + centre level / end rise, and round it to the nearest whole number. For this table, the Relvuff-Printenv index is 144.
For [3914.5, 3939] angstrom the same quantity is -10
